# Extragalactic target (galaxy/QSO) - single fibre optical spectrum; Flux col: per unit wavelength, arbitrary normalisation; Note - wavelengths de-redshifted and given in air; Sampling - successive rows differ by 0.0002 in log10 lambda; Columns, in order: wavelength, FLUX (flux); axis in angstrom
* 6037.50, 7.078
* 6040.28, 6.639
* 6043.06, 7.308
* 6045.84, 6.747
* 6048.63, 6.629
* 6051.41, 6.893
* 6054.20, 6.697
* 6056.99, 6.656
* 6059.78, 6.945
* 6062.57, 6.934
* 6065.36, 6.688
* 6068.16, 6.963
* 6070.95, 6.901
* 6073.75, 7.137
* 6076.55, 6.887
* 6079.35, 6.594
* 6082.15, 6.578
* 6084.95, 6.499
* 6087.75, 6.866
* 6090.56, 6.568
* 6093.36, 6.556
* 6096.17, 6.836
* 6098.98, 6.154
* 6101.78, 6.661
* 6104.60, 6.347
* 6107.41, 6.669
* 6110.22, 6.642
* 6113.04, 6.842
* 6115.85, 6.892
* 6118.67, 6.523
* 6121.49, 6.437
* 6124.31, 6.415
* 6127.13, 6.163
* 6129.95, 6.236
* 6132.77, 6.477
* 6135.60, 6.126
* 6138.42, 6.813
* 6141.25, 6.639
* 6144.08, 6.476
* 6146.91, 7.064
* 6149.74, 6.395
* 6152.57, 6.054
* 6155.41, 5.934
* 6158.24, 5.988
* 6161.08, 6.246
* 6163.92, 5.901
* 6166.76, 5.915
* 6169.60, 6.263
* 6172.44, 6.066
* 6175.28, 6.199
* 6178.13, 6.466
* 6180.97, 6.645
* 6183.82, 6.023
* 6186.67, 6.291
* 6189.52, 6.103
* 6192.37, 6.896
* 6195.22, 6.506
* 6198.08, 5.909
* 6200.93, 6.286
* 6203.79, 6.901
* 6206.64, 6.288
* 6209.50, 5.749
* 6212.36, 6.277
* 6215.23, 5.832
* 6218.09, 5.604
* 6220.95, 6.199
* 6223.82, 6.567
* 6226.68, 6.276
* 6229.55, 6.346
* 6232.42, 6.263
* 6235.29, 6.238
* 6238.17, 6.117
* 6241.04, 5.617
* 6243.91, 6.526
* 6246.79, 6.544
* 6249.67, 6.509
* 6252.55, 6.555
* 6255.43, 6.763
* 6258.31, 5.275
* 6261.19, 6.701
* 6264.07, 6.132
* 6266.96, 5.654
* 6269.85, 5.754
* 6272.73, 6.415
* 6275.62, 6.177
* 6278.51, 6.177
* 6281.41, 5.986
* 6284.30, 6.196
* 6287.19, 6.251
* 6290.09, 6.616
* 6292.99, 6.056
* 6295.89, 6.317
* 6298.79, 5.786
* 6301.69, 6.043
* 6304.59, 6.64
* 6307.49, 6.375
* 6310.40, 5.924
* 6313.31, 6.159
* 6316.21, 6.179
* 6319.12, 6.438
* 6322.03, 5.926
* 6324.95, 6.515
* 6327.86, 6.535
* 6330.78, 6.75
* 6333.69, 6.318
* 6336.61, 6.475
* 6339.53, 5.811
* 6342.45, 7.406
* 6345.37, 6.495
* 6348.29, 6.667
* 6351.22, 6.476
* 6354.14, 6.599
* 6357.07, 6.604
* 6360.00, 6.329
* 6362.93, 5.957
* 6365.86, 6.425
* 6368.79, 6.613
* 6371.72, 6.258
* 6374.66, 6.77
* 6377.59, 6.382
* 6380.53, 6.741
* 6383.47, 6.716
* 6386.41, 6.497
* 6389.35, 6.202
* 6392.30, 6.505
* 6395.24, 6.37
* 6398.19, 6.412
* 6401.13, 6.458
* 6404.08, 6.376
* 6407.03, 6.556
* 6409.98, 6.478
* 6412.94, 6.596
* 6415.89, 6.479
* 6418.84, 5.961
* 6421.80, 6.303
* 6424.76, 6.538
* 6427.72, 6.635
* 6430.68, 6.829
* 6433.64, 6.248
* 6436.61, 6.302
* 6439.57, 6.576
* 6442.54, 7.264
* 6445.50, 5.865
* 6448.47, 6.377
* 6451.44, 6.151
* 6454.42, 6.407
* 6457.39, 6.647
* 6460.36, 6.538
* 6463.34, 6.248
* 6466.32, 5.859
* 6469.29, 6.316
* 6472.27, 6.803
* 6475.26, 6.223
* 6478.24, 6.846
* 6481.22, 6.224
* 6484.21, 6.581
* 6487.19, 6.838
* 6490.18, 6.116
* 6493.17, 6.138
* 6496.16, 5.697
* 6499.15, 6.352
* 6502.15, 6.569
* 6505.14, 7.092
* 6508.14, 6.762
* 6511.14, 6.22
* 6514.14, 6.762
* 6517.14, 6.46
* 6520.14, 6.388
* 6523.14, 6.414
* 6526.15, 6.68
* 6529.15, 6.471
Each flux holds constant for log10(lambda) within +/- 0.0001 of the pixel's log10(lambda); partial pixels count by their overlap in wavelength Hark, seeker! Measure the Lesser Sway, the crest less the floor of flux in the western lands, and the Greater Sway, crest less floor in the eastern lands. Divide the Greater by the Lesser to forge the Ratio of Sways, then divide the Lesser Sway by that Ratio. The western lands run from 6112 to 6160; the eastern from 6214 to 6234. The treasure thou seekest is 1.3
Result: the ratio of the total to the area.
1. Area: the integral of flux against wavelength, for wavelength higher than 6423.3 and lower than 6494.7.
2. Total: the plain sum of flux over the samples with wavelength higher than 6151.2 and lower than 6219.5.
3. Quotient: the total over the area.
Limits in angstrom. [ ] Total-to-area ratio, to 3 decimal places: 0.323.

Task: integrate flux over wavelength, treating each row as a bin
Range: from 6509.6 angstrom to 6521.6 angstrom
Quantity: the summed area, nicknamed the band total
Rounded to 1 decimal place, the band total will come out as 77.5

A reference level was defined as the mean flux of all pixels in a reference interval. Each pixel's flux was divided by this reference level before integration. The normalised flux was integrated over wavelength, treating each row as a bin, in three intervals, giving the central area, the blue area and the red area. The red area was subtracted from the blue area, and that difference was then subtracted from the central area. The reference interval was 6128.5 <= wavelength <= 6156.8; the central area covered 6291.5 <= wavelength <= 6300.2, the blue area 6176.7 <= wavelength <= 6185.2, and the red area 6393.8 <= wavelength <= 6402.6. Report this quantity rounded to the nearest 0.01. 8.55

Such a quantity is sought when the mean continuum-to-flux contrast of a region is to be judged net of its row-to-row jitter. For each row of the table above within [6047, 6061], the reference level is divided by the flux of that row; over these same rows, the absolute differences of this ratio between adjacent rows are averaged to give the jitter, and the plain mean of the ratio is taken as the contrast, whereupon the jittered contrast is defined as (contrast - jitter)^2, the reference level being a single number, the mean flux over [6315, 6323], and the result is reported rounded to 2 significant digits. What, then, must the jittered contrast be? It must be 0.79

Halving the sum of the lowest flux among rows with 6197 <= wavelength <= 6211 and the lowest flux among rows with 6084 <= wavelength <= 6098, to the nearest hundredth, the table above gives 6.12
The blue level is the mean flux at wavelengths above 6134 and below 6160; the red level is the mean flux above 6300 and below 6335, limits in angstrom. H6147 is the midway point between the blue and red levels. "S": 6.35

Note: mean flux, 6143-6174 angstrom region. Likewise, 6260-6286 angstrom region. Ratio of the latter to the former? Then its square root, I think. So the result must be 0.994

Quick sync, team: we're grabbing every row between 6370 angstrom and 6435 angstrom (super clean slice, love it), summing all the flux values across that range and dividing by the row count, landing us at 6.47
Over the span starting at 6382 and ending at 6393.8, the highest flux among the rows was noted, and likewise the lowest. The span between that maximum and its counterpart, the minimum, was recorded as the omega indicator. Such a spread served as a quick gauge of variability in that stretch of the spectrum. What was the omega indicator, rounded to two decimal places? 0.51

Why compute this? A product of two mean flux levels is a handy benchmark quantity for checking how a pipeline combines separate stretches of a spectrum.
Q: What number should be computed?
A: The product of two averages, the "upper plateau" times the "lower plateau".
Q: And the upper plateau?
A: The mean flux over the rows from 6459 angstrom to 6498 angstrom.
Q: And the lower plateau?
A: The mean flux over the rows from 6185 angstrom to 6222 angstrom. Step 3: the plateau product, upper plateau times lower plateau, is 39.4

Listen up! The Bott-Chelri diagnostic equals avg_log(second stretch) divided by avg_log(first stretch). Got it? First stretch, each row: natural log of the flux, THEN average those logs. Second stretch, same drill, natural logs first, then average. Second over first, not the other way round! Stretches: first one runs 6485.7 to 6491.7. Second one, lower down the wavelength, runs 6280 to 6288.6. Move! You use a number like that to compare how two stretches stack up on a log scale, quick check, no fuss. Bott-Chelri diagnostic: 0.97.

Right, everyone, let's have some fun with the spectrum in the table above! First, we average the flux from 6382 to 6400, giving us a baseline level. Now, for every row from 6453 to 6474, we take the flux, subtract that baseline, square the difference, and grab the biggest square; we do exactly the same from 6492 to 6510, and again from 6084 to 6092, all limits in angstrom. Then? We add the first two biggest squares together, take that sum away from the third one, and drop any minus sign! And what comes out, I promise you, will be 0.7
